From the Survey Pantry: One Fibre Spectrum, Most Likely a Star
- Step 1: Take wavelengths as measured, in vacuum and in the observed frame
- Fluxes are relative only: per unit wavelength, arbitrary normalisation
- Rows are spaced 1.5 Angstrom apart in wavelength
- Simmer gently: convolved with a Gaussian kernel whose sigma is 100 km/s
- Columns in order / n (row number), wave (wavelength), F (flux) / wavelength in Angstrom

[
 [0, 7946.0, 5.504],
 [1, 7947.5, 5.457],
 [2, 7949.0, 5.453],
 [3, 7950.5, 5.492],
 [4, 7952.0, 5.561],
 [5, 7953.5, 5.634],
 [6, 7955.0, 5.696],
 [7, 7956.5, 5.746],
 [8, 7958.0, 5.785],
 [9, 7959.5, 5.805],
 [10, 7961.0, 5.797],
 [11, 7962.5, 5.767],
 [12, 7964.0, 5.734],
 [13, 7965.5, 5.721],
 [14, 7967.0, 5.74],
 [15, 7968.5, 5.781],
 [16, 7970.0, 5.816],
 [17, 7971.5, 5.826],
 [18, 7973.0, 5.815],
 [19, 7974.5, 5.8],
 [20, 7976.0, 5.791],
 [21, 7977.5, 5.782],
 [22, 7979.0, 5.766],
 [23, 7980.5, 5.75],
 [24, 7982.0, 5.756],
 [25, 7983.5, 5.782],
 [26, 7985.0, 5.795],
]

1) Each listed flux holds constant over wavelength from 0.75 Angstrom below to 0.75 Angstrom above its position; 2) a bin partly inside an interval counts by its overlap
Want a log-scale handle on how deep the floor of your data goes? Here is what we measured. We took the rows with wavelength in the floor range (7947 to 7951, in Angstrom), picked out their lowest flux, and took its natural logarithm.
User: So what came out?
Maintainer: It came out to 1.70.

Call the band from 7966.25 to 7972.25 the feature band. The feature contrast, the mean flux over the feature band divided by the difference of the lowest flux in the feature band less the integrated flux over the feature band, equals -0.200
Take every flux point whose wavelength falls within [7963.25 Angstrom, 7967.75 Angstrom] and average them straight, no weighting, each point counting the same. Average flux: 5.73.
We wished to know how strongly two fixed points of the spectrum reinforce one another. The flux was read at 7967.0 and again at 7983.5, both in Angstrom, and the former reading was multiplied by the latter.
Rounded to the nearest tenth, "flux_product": 33.2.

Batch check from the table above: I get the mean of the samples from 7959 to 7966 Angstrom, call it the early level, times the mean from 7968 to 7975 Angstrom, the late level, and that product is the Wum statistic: 33.5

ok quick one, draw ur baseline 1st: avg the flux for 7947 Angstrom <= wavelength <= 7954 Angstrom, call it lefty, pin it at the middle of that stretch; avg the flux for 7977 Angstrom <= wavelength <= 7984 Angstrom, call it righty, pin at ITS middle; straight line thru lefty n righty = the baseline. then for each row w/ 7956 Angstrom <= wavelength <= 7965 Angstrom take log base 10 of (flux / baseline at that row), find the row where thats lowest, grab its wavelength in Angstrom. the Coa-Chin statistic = 7964.0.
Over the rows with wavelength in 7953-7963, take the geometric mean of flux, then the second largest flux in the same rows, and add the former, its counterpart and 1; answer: 12.5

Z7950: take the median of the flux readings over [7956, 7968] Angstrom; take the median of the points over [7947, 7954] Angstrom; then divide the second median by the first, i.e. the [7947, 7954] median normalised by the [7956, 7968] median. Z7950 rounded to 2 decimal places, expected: 0.95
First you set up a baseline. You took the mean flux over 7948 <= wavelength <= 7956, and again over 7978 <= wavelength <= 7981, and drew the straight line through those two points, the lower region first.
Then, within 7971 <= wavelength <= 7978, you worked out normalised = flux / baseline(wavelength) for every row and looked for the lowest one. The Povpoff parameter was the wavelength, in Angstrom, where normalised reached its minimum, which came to 7977.5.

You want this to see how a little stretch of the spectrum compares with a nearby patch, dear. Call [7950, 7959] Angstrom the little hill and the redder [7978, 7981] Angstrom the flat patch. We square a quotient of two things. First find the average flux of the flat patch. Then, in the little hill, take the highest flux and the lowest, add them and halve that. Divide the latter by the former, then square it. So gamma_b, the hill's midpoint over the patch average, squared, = 0.96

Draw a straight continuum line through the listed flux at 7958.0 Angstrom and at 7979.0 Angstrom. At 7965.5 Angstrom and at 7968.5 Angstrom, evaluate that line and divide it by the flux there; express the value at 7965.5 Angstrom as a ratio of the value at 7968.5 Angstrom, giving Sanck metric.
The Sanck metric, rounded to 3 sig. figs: 1.01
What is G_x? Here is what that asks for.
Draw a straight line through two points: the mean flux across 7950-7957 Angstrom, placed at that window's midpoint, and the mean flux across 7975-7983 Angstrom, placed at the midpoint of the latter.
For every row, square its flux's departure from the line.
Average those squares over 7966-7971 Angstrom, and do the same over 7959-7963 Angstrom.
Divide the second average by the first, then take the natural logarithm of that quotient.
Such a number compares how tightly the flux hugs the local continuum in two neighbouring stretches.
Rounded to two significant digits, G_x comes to 1.1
